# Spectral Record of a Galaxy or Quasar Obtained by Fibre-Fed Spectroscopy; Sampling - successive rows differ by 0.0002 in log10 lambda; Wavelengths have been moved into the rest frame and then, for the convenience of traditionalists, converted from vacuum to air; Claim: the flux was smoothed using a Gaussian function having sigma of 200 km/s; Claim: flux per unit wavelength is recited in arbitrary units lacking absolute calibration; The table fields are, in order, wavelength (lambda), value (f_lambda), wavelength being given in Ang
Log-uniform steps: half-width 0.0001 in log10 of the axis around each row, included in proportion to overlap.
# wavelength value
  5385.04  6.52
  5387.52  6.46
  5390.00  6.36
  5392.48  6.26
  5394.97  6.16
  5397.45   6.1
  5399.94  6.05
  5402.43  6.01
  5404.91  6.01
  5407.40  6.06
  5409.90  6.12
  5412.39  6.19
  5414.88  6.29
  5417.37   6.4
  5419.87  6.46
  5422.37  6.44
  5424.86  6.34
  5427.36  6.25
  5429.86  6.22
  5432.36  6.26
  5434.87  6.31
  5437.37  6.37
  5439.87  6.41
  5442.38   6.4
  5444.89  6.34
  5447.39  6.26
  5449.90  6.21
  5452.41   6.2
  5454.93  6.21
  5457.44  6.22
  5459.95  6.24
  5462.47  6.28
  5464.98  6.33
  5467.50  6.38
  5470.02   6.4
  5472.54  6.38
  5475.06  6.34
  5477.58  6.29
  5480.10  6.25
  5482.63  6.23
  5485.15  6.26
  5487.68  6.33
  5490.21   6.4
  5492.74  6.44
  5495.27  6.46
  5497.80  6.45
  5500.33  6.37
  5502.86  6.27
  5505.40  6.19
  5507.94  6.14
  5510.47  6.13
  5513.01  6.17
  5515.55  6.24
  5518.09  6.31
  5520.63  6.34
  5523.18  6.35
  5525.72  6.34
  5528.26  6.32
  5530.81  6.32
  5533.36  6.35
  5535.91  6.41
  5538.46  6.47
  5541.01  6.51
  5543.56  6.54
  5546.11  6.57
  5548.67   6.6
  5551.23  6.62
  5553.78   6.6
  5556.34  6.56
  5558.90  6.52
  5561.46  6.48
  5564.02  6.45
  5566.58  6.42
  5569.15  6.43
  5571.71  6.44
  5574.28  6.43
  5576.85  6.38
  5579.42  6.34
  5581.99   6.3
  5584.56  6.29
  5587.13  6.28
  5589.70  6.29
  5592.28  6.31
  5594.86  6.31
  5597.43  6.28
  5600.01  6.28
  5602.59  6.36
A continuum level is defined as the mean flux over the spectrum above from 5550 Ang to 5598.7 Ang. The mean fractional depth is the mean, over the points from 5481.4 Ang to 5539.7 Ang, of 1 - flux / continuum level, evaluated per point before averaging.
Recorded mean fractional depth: 0.014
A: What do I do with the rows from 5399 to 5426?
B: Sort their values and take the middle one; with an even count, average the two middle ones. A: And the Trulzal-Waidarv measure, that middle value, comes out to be 6.19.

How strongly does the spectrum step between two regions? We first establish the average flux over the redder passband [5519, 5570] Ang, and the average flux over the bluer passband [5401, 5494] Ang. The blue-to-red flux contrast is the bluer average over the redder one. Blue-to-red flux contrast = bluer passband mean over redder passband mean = 0.973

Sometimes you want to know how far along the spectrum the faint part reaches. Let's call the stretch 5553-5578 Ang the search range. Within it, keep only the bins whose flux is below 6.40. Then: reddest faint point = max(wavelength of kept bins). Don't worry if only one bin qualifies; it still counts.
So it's 5576.85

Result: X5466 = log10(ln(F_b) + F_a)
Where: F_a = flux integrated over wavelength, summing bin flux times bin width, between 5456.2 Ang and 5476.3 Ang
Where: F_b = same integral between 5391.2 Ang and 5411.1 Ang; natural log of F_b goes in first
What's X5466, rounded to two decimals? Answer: 2.12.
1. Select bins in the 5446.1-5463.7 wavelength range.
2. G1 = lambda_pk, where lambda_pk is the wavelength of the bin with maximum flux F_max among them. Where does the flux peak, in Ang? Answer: 5462.47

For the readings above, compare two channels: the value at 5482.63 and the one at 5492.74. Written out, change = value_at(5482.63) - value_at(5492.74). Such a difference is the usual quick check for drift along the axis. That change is -0.21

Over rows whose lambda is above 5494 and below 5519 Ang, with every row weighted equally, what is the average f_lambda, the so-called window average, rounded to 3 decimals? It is 6.273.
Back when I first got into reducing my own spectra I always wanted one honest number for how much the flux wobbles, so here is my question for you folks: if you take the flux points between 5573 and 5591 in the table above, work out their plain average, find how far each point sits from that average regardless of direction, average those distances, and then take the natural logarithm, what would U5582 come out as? -3.09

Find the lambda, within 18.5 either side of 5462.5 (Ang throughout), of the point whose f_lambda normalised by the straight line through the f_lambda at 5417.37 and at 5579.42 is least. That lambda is 5452.41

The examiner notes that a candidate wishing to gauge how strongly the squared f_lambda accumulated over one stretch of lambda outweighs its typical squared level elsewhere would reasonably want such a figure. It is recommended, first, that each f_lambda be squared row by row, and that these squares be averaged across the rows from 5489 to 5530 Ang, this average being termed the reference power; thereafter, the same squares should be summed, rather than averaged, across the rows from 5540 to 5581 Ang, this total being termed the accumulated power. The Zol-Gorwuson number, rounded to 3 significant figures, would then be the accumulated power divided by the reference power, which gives 17.0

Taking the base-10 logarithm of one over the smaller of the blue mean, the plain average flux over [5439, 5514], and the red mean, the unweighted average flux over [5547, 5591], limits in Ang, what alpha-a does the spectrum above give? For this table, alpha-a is -0.799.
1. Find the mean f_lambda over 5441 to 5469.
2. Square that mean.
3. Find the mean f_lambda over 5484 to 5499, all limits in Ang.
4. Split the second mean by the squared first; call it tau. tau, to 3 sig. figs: 0.162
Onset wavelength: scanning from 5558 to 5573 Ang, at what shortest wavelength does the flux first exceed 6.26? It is 5558.90 Ang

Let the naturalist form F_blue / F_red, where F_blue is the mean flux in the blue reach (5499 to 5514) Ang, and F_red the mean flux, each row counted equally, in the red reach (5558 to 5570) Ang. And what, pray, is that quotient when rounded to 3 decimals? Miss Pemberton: 0.962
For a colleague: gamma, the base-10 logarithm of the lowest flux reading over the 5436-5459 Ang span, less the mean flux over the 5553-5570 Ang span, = -5.70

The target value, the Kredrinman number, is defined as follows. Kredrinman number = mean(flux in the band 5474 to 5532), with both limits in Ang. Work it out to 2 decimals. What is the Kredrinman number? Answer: 6.30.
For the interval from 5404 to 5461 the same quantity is 6.27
